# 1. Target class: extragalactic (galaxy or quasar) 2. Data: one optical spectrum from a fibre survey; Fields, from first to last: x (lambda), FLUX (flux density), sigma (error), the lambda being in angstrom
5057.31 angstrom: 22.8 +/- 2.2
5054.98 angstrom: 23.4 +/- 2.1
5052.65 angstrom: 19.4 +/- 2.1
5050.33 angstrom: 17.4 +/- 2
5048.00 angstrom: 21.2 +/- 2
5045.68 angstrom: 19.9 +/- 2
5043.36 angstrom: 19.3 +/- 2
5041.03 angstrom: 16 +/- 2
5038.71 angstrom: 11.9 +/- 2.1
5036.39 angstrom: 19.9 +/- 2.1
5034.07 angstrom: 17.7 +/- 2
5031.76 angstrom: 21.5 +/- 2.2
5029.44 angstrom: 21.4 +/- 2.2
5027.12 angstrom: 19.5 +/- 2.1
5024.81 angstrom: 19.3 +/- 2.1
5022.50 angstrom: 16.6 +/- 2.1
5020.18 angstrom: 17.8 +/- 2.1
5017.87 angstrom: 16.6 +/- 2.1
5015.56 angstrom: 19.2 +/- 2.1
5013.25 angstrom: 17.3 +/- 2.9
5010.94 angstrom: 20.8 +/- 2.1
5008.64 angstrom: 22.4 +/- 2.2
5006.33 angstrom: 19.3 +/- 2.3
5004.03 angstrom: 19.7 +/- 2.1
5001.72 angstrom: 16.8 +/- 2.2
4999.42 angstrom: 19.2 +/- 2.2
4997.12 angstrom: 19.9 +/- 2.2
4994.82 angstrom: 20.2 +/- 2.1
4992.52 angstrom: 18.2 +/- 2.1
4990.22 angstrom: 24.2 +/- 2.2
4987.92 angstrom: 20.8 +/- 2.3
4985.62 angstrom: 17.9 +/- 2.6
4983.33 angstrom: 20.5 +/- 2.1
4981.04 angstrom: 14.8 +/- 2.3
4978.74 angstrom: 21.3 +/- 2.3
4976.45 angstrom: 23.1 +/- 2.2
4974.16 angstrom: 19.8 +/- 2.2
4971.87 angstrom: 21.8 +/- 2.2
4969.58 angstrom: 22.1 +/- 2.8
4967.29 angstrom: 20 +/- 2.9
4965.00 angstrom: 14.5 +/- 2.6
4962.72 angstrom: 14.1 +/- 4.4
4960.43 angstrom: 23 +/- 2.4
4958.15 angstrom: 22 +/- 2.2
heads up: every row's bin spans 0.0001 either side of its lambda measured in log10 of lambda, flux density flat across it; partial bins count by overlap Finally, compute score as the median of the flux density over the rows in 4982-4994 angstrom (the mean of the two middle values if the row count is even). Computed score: 20.5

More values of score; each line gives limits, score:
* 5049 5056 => 19.4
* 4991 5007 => 19.3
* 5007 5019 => 19.2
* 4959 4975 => 20.0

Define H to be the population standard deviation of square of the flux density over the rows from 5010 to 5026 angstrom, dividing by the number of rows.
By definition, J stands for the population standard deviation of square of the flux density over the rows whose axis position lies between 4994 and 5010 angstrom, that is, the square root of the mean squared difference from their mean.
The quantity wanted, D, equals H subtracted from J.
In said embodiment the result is 6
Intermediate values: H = 54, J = 60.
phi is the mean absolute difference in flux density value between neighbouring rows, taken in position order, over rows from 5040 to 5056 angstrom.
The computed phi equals 2.50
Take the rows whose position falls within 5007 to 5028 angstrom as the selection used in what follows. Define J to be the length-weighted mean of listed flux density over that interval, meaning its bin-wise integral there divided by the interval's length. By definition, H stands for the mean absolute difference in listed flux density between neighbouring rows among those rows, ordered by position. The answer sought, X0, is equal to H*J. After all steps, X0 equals 35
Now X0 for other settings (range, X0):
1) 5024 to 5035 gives 30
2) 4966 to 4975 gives 31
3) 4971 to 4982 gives 69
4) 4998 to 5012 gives 41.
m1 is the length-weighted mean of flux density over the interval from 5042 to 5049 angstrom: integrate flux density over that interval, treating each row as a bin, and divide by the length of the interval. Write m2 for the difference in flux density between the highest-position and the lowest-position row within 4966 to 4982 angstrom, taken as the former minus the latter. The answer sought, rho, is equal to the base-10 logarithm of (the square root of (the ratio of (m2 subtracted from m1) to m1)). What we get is 0.050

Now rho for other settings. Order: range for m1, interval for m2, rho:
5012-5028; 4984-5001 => -0.016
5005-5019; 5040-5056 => -0.105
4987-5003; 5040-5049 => -0.066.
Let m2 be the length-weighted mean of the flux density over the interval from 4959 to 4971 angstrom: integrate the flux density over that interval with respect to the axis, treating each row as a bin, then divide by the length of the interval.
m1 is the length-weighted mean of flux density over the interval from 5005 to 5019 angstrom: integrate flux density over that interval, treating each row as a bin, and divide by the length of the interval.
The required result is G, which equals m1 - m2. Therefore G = 0.4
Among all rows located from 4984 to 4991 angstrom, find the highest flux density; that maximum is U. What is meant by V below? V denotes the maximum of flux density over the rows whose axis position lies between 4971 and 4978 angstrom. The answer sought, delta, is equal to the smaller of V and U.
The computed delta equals 23.1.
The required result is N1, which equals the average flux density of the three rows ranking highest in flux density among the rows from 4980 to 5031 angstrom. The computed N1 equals 22.7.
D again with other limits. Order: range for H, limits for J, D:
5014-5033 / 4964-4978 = 37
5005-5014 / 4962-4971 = 49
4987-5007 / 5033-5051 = 13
